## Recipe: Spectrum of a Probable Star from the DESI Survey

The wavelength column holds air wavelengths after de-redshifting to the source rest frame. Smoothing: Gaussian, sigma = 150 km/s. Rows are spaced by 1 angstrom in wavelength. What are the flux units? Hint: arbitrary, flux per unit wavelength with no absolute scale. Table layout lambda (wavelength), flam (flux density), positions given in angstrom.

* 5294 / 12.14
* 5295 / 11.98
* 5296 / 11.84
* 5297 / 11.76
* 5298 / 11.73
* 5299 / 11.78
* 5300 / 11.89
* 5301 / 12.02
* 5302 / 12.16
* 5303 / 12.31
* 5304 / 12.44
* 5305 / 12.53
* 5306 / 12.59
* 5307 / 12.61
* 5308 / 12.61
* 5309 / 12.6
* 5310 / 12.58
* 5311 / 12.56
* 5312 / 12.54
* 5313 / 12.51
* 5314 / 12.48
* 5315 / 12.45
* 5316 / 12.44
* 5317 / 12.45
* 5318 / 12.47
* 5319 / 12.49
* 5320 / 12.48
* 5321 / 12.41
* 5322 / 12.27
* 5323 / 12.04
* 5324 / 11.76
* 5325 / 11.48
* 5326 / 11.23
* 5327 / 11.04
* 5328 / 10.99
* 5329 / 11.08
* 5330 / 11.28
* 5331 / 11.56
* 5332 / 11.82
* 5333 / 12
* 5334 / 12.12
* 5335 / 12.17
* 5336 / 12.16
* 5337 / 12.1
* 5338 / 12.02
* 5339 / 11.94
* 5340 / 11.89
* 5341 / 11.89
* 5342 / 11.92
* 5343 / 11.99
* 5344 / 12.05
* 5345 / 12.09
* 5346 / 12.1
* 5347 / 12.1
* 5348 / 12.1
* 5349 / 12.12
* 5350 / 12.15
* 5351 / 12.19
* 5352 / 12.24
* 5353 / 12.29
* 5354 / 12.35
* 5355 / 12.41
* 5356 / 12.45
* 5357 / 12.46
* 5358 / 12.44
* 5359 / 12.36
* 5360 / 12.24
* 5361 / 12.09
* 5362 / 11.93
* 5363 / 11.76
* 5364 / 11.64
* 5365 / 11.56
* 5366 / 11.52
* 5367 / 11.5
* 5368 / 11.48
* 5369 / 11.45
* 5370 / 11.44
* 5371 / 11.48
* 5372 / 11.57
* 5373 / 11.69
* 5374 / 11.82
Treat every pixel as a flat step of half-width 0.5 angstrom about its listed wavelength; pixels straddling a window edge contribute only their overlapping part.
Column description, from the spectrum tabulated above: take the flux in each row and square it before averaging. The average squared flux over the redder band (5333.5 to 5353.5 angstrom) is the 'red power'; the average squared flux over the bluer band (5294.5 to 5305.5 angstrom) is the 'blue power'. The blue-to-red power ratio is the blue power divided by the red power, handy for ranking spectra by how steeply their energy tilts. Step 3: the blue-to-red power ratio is 0.99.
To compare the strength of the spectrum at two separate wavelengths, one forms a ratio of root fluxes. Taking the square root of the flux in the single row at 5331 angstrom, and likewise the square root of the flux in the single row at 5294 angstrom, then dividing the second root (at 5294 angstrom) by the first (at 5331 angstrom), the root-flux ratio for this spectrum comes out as 1.025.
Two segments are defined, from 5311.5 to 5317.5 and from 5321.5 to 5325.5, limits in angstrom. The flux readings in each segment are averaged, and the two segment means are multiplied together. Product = 148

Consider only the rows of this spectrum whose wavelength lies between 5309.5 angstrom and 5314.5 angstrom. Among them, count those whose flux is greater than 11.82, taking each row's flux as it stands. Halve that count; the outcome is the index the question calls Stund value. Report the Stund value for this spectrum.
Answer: 2.5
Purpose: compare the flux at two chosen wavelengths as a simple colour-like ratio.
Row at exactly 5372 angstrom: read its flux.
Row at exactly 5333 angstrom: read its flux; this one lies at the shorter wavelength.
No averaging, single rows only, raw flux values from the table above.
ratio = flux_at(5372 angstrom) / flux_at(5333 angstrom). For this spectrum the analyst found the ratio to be 0.96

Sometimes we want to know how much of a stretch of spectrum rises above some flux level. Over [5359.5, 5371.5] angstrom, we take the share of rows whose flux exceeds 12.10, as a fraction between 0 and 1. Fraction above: 0.1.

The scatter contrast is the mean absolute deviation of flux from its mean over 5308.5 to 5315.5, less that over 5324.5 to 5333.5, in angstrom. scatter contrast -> -0.25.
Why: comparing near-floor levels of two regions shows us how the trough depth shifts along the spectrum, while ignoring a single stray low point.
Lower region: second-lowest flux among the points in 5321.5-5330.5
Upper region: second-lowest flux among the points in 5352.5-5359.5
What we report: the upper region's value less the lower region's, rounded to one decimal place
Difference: 1.3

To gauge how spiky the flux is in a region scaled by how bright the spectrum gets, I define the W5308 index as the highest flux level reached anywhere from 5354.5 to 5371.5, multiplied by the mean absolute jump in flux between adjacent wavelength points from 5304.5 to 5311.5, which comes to 0.27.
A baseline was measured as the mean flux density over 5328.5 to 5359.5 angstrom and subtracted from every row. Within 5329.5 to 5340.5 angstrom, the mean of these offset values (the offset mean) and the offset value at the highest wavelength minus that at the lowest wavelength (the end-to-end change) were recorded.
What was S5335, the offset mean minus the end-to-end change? -0.8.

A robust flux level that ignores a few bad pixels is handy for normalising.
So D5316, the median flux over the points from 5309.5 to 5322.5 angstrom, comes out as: 12.5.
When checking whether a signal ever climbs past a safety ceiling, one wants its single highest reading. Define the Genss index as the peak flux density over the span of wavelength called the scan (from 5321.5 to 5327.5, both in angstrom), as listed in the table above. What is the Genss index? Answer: 12.27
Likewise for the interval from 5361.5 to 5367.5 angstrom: 11.93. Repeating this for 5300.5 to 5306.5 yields 12.59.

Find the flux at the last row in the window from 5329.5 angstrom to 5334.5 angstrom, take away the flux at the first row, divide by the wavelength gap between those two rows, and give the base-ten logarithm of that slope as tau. -0.7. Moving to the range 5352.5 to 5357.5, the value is -1.4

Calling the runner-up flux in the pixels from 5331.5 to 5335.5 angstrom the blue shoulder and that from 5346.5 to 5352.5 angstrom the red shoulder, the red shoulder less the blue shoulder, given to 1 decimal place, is 0.1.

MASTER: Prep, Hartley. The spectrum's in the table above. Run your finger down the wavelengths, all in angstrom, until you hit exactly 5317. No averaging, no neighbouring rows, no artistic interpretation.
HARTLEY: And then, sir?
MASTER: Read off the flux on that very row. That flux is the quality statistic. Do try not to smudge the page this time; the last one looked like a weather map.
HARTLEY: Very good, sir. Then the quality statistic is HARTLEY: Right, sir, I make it 12.45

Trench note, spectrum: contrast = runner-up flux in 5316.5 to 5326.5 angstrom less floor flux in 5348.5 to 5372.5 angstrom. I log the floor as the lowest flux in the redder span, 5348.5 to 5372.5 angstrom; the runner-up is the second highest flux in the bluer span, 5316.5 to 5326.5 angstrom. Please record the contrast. 1.04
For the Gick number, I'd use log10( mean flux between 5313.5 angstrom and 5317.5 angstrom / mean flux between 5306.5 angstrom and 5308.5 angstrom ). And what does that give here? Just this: -0.005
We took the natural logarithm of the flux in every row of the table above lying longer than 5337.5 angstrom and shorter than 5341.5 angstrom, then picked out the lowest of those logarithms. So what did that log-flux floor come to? 2.48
